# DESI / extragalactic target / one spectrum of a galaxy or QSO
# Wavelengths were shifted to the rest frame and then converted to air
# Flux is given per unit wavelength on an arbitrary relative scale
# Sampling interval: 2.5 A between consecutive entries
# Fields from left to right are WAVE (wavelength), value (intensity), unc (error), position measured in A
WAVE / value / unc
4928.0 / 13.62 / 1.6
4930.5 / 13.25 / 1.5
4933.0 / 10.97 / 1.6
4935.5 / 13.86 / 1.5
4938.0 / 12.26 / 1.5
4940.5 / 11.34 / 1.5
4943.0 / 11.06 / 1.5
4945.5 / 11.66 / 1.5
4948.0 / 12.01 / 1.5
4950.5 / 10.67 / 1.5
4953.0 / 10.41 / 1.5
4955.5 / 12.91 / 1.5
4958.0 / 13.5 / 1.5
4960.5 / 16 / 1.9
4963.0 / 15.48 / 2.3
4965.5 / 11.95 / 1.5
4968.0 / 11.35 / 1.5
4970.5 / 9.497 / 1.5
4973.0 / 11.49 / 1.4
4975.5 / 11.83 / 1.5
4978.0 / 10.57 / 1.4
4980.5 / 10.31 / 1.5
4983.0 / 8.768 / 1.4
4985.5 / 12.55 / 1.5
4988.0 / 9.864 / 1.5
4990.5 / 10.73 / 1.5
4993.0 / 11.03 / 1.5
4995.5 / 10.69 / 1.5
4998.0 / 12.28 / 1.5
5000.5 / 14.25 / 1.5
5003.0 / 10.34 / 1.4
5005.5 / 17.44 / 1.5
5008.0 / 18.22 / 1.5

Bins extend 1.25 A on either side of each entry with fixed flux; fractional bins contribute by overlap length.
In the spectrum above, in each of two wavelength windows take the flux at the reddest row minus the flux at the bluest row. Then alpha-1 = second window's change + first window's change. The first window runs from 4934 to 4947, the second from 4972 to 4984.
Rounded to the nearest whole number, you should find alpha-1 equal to -5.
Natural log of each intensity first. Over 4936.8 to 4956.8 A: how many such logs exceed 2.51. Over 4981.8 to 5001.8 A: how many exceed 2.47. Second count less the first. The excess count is 2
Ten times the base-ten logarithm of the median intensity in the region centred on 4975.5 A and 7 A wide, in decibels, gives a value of 10.60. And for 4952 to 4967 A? 11.21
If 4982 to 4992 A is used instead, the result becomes 10.13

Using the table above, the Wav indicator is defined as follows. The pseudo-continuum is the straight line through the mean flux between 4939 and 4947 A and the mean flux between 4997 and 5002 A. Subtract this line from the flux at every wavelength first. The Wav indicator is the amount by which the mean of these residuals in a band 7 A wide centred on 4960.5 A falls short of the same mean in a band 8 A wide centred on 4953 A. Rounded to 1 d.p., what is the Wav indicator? -3.4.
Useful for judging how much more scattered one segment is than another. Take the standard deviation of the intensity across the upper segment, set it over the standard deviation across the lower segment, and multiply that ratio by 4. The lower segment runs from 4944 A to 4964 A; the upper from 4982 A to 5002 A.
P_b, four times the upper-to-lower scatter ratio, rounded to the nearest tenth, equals 3.3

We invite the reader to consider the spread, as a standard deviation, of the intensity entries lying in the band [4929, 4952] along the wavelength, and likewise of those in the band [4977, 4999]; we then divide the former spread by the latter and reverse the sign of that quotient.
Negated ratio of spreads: -0.93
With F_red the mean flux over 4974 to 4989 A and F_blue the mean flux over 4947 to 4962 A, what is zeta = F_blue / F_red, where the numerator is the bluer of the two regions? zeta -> 1.18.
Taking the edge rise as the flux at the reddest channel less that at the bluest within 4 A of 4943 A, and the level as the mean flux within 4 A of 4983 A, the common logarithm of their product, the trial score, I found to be 0.53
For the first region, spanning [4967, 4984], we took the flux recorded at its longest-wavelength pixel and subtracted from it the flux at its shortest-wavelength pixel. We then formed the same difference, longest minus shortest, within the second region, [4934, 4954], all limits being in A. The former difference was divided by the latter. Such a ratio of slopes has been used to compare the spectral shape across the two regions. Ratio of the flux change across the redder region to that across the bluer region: 0.75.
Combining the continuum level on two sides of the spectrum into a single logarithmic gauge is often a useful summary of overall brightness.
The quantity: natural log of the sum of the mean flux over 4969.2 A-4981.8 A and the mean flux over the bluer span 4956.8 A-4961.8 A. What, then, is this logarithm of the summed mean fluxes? 3.24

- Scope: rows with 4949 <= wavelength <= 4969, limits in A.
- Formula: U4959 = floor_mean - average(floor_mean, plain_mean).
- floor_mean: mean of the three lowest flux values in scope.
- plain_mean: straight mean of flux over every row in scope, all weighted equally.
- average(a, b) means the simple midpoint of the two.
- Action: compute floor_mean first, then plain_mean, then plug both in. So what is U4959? -1.0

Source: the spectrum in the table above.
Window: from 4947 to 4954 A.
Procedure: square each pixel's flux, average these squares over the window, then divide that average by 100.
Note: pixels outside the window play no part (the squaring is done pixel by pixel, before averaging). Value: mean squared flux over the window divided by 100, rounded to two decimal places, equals 1.22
